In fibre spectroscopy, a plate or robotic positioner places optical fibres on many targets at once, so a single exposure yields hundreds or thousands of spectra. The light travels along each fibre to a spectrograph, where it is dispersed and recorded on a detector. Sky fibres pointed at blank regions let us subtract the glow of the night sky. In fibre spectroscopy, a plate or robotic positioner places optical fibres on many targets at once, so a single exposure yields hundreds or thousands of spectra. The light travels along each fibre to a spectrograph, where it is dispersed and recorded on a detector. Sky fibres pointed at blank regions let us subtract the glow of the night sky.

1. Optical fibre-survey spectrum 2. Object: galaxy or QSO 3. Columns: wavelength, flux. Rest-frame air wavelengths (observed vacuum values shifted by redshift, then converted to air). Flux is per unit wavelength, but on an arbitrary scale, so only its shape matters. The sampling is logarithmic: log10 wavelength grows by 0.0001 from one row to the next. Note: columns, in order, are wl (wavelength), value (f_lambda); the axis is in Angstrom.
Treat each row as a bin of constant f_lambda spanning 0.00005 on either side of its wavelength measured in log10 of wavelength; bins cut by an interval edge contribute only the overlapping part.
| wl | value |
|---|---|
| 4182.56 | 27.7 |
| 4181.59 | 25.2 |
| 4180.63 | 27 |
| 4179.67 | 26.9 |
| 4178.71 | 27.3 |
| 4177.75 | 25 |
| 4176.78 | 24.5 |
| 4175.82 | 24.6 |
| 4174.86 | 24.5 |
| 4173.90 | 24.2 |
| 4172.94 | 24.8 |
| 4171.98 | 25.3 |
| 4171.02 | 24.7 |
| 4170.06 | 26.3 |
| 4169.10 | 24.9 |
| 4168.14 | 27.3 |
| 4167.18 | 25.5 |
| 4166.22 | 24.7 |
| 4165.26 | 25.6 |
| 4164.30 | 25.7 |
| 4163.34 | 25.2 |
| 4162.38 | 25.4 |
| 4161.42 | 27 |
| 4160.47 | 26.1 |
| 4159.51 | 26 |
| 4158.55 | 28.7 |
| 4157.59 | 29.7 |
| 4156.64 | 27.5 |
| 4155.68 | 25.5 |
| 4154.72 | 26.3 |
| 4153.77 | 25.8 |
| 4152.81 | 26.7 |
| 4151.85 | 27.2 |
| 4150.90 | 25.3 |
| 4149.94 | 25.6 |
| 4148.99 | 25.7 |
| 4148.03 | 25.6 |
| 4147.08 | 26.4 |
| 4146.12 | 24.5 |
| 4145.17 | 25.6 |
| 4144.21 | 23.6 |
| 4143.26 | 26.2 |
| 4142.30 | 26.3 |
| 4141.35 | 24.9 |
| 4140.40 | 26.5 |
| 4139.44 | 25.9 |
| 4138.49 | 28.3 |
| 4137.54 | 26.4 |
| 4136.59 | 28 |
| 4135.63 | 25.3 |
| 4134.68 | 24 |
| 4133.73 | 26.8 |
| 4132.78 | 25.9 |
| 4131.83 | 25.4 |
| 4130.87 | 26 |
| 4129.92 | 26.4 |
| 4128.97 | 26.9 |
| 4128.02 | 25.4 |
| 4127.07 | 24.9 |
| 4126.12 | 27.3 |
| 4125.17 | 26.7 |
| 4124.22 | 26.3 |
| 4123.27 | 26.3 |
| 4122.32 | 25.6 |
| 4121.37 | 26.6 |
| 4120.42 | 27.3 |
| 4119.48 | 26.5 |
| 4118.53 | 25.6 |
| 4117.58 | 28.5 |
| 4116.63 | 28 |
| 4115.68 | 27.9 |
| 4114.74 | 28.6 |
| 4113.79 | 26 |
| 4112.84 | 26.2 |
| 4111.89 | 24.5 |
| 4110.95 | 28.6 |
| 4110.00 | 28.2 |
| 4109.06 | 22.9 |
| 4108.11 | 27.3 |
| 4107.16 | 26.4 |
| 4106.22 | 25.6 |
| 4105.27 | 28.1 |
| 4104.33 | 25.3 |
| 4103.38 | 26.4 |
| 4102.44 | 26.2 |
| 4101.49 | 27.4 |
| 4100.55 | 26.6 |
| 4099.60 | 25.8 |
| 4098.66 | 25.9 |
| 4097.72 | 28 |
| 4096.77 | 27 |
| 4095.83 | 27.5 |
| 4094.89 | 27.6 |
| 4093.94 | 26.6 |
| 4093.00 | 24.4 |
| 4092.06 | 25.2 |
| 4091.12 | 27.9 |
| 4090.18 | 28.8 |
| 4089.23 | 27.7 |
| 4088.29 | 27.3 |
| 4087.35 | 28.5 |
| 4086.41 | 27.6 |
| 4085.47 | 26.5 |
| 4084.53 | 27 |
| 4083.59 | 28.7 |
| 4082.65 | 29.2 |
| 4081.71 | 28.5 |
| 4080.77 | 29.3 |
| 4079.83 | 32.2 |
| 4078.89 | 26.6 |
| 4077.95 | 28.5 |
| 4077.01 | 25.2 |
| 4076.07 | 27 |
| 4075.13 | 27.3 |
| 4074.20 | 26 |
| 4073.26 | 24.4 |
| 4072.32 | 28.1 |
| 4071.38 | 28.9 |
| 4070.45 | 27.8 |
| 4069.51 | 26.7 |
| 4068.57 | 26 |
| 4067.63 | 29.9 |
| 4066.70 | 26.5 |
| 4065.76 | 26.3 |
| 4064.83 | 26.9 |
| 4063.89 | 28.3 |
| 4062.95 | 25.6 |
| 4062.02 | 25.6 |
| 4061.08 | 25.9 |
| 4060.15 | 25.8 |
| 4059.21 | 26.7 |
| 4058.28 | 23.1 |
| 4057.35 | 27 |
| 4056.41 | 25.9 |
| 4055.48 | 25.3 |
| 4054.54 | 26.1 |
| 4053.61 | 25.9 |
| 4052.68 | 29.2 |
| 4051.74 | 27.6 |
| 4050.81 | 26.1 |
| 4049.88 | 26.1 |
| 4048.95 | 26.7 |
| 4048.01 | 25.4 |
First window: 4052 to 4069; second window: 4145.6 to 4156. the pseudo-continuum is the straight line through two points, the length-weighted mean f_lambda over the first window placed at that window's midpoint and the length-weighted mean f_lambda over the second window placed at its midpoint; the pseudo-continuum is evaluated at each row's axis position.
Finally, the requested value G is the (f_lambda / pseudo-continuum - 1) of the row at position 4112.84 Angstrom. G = 0.00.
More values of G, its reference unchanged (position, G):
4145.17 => -0.01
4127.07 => -0.04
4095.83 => 0.05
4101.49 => 0.05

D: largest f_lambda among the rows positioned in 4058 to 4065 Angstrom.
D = 28.3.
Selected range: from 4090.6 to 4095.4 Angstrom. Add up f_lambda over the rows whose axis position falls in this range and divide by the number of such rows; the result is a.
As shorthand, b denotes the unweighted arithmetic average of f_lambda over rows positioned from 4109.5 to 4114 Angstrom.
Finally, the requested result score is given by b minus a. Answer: 0.36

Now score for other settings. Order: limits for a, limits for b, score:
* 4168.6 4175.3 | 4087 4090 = 2.88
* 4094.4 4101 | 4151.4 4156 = -0.61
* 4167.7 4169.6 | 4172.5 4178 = -1.50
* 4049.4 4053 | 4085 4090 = 0.27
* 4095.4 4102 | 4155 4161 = 0.36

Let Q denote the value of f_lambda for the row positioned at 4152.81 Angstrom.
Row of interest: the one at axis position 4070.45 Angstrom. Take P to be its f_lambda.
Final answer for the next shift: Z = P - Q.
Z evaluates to 1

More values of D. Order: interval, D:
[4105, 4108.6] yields 28.1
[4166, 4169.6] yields 27.3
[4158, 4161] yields 28.7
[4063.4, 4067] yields 28.3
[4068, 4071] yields 27.8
